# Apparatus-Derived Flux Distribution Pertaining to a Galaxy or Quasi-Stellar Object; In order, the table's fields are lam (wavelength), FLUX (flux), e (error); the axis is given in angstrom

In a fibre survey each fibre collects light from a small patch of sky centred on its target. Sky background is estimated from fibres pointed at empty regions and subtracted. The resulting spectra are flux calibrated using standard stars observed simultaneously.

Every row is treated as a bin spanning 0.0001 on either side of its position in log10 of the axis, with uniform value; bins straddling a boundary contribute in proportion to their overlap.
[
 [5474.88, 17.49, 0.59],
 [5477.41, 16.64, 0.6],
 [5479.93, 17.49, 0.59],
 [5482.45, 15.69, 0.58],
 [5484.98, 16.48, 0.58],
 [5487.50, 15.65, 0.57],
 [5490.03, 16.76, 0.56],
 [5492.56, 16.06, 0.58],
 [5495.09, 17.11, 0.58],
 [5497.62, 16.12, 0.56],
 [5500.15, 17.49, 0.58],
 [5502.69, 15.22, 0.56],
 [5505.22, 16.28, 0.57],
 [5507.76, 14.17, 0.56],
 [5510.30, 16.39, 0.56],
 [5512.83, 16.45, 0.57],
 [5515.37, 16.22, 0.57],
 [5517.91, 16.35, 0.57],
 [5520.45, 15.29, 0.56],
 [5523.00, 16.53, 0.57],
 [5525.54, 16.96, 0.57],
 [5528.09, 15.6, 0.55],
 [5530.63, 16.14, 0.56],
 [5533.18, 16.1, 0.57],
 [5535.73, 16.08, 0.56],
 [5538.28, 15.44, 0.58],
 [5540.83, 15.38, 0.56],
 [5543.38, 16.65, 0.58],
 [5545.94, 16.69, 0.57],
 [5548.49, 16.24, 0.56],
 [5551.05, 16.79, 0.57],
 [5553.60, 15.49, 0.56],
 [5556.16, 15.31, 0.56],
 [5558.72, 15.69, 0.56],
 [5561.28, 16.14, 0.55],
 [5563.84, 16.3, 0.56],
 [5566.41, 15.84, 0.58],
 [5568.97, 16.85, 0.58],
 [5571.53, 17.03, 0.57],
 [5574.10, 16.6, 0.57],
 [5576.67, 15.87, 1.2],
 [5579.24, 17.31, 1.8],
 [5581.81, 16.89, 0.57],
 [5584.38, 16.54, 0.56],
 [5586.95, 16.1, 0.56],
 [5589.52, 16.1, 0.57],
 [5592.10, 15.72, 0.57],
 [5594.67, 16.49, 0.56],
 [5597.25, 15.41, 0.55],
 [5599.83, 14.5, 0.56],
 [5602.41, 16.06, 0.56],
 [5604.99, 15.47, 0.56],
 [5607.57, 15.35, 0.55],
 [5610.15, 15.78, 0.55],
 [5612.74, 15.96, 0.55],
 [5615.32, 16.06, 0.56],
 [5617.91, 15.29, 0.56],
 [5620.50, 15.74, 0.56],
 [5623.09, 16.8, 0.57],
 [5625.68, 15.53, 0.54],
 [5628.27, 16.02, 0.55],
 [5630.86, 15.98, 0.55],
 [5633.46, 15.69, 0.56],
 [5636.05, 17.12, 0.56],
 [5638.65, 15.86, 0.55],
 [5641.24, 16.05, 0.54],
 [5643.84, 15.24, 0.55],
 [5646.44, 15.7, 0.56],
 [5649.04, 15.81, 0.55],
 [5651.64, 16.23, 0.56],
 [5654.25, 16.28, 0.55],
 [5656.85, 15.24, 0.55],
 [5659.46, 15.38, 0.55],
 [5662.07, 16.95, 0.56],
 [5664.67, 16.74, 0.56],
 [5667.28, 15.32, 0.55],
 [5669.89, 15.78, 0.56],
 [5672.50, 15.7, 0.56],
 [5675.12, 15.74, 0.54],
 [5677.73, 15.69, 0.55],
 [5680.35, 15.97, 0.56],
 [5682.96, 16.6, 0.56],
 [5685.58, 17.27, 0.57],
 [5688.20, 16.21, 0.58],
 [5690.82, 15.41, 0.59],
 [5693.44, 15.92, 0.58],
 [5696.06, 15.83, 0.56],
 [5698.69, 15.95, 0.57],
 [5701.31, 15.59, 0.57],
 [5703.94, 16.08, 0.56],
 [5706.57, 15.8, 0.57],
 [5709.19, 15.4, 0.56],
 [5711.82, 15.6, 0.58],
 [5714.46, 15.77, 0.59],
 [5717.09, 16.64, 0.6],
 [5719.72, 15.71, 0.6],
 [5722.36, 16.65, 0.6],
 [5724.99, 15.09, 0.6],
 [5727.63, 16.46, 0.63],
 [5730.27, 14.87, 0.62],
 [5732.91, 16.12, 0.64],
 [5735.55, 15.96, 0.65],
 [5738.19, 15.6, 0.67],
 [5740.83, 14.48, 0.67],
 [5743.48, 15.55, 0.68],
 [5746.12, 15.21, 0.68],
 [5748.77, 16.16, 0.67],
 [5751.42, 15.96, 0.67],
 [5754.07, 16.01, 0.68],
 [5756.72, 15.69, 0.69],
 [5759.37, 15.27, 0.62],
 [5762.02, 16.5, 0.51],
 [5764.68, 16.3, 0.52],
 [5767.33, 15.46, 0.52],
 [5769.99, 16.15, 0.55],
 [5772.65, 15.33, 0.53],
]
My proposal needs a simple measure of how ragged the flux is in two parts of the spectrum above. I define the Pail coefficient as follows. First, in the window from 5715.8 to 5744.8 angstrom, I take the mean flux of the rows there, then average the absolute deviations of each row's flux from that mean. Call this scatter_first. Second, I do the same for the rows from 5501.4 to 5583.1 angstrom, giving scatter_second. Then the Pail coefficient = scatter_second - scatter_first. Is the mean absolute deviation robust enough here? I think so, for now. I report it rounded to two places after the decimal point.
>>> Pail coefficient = -0.05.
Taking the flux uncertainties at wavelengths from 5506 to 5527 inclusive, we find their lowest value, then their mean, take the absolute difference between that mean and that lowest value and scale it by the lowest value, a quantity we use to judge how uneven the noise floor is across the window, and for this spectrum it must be 0.011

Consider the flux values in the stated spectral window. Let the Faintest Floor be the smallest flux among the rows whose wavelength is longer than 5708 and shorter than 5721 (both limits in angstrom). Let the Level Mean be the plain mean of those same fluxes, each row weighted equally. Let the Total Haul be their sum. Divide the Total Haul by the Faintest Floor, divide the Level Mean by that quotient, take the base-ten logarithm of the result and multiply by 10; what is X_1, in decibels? 4.886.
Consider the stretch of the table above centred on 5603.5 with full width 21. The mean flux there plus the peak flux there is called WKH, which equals 32.1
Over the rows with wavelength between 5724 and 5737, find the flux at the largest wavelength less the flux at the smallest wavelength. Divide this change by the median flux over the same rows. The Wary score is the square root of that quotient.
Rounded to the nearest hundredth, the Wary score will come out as 0.23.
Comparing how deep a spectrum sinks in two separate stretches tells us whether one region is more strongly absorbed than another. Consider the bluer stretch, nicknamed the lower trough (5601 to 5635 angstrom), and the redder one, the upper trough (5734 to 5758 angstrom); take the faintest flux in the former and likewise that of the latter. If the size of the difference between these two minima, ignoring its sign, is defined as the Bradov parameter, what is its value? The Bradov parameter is 0.81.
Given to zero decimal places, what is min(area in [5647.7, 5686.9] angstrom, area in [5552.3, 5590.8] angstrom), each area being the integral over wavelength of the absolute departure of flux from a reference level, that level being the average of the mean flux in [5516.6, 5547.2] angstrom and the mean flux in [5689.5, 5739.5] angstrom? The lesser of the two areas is 19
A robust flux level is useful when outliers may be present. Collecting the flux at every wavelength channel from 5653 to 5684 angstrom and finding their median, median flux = 15.8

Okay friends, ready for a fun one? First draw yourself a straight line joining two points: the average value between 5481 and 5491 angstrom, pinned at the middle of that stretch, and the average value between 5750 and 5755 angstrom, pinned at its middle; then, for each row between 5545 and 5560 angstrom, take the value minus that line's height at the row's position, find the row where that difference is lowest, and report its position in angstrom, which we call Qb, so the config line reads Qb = 5556.16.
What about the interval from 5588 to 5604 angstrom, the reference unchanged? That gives 5599.83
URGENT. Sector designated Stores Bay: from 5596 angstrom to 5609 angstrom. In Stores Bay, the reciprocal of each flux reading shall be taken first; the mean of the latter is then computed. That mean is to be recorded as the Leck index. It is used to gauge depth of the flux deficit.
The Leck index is 0.065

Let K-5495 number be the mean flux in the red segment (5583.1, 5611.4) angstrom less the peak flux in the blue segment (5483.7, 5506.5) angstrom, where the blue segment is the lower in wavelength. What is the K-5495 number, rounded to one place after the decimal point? -1.7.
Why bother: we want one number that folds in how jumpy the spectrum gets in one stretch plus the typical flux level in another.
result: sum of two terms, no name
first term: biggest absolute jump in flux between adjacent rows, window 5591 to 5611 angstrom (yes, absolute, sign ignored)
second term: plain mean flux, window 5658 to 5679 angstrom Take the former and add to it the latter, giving 17.5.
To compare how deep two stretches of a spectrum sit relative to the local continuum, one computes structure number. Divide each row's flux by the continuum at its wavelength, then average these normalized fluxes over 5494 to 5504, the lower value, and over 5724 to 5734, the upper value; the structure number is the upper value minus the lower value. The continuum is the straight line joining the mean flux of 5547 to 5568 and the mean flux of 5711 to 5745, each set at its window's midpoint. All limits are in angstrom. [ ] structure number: -0.03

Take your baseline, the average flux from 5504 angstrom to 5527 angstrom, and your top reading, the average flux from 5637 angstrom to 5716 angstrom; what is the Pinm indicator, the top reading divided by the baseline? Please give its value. 0.99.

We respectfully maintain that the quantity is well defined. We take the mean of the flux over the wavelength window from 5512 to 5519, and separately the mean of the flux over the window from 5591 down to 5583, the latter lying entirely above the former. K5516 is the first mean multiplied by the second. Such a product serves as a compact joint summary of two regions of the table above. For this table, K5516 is 265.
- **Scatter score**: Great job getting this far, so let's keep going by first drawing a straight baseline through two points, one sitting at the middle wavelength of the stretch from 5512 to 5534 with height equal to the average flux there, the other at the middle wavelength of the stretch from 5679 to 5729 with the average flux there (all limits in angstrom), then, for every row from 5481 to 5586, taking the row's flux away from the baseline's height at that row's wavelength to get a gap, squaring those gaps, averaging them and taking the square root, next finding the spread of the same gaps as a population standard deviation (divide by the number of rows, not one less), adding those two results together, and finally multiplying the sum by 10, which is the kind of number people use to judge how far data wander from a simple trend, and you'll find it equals 13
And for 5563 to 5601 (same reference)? 14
